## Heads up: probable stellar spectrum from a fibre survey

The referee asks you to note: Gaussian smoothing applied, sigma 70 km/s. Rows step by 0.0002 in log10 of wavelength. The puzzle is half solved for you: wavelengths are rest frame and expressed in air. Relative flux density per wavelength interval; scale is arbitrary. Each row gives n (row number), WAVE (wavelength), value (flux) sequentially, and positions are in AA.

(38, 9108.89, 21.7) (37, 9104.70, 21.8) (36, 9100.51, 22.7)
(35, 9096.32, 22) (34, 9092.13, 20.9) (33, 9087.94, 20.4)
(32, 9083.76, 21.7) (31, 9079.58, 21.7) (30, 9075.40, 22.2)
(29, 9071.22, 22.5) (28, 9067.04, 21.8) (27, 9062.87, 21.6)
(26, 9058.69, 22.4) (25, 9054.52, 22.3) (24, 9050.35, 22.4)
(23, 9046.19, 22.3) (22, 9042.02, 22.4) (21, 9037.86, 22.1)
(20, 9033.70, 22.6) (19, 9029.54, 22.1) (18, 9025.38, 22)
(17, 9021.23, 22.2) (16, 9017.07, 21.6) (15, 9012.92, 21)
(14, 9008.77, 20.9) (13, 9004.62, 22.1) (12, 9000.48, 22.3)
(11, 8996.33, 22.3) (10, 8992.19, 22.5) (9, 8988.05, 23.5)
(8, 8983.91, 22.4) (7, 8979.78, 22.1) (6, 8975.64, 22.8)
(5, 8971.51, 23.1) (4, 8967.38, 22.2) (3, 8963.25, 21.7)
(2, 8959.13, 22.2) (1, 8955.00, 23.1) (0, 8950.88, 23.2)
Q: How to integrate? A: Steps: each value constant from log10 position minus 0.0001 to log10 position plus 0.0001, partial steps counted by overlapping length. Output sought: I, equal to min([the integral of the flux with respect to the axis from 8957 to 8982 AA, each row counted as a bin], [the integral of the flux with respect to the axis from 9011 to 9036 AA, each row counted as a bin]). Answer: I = 548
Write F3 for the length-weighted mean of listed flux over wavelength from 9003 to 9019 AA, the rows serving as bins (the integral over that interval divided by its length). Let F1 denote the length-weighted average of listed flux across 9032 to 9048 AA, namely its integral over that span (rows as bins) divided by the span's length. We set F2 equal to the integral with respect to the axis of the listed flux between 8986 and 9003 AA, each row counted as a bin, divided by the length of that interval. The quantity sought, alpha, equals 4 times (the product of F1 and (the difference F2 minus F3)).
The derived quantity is 113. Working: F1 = 22.3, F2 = 22.6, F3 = 21.4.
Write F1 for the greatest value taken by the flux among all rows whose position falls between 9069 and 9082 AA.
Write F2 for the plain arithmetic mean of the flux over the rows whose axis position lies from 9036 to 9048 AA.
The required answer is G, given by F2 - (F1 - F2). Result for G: 22.0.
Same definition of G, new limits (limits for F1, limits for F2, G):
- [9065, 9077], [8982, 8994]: 23.1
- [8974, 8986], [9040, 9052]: 21.9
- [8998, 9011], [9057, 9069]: 21.6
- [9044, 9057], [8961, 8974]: 22.3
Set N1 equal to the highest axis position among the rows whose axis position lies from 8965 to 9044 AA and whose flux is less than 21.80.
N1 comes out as 9017.07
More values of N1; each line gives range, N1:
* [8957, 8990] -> 8963.25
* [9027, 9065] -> 9062.87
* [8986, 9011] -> 9008.77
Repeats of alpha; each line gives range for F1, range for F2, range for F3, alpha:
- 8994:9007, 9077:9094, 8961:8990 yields -118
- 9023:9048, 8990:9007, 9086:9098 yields 108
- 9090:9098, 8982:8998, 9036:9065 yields 40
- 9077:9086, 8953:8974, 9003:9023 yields 82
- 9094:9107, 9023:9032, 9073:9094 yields 60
